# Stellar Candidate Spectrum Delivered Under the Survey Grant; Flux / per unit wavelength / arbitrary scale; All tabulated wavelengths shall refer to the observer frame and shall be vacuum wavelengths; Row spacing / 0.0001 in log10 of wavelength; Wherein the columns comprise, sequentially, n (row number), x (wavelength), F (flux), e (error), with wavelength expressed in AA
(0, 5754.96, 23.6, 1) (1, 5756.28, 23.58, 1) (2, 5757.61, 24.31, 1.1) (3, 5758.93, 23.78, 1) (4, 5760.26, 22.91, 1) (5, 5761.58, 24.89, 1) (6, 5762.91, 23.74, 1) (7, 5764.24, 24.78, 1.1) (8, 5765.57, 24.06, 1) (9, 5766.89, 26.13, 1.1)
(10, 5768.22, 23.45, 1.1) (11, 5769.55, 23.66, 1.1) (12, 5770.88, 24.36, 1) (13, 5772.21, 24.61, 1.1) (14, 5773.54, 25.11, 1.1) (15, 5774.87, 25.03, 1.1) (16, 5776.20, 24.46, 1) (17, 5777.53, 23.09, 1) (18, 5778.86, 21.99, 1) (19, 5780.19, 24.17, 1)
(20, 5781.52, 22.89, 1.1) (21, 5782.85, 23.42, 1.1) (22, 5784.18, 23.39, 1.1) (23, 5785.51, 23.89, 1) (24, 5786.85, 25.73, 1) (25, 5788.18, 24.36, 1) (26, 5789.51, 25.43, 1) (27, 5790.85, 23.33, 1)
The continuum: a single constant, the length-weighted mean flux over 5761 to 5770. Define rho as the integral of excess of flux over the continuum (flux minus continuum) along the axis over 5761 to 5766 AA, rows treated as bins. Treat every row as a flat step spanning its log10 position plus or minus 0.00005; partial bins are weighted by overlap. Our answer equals -0.1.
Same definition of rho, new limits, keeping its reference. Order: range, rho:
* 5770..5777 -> 1.8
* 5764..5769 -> 0.9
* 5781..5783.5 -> -3.0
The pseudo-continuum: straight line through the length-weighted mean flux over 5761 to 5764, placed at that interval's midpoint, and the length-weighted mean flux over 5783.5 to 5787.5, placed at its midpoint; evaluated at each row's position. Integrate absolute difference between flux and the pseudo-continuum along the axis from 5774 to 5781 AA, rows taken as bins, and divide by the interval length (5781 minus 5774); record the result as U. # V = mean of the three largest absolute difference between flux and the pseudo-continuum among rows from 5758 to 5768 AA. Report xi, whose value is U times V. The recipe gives 1.2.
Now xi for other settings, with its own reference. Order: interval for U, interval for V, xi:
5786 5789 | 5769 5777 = 0.5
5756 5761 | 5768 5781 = 1.0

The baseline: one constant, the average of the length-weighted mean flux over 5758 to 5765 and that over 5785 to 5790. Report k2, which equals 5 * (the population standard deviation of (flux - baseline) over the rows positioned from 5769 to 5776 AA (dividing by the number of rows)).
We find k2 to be 2.6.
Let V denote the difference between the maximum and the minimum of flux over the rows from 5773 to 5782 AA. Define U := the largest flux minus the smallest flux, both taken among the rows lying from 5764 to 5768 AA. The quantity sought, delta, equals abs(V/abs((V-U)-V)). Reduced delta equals 1.5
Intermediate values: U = 2.1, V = 3.12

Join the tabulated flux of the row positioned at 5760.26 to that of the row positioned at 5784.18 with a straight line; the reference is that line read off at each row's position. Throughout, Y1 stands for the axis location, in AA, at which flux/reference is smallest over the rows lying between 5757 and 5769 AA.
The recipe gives 5760.26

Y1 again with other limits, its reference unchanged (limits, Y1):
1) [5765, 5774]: 5768.22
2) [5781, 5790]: 5781.52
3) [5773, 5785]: 5778.86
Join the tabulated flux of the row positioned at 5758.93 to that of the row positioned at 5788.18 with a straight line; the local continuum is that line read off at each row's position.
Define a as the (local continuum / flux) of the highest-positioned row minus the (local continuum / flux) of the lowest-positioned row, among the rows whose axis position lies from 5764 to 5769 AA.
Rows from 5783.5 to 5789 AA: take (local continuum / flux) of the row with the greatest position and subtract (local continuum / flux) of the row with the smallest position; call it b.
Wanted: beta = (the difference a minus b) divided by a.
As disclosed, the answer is 1.7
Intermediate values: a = 0.06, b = -0.038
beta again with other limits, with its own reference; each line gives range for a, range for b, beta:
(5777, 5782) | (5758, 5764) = 0.6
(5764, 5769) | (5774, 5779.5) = -1.4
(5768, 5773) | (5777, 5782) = 1.3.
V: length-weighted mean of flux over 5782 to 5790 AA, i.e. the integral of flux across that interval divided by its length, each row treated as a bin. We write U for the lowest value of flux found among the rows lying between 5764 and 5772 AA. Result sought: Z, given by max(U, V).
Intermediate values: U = 23.45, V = 24.3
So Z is 24.3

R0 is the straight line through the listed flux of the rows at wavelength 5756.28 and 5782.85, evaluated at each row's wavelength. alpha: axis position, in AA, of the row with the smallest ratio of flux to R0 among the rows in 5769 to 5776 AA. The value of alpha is 5769.55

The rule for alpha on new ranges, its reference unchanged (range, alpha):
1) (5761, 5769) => 5768.22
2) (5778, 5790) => 5778.86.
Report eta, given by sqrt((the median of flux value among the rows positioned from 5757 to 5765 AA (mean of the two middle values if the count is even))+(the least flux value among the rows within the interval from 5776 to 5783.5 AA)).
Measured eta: 6.78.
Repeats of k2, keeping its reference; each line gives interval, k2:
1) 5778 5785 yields 3.6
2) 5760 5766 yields 3.6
